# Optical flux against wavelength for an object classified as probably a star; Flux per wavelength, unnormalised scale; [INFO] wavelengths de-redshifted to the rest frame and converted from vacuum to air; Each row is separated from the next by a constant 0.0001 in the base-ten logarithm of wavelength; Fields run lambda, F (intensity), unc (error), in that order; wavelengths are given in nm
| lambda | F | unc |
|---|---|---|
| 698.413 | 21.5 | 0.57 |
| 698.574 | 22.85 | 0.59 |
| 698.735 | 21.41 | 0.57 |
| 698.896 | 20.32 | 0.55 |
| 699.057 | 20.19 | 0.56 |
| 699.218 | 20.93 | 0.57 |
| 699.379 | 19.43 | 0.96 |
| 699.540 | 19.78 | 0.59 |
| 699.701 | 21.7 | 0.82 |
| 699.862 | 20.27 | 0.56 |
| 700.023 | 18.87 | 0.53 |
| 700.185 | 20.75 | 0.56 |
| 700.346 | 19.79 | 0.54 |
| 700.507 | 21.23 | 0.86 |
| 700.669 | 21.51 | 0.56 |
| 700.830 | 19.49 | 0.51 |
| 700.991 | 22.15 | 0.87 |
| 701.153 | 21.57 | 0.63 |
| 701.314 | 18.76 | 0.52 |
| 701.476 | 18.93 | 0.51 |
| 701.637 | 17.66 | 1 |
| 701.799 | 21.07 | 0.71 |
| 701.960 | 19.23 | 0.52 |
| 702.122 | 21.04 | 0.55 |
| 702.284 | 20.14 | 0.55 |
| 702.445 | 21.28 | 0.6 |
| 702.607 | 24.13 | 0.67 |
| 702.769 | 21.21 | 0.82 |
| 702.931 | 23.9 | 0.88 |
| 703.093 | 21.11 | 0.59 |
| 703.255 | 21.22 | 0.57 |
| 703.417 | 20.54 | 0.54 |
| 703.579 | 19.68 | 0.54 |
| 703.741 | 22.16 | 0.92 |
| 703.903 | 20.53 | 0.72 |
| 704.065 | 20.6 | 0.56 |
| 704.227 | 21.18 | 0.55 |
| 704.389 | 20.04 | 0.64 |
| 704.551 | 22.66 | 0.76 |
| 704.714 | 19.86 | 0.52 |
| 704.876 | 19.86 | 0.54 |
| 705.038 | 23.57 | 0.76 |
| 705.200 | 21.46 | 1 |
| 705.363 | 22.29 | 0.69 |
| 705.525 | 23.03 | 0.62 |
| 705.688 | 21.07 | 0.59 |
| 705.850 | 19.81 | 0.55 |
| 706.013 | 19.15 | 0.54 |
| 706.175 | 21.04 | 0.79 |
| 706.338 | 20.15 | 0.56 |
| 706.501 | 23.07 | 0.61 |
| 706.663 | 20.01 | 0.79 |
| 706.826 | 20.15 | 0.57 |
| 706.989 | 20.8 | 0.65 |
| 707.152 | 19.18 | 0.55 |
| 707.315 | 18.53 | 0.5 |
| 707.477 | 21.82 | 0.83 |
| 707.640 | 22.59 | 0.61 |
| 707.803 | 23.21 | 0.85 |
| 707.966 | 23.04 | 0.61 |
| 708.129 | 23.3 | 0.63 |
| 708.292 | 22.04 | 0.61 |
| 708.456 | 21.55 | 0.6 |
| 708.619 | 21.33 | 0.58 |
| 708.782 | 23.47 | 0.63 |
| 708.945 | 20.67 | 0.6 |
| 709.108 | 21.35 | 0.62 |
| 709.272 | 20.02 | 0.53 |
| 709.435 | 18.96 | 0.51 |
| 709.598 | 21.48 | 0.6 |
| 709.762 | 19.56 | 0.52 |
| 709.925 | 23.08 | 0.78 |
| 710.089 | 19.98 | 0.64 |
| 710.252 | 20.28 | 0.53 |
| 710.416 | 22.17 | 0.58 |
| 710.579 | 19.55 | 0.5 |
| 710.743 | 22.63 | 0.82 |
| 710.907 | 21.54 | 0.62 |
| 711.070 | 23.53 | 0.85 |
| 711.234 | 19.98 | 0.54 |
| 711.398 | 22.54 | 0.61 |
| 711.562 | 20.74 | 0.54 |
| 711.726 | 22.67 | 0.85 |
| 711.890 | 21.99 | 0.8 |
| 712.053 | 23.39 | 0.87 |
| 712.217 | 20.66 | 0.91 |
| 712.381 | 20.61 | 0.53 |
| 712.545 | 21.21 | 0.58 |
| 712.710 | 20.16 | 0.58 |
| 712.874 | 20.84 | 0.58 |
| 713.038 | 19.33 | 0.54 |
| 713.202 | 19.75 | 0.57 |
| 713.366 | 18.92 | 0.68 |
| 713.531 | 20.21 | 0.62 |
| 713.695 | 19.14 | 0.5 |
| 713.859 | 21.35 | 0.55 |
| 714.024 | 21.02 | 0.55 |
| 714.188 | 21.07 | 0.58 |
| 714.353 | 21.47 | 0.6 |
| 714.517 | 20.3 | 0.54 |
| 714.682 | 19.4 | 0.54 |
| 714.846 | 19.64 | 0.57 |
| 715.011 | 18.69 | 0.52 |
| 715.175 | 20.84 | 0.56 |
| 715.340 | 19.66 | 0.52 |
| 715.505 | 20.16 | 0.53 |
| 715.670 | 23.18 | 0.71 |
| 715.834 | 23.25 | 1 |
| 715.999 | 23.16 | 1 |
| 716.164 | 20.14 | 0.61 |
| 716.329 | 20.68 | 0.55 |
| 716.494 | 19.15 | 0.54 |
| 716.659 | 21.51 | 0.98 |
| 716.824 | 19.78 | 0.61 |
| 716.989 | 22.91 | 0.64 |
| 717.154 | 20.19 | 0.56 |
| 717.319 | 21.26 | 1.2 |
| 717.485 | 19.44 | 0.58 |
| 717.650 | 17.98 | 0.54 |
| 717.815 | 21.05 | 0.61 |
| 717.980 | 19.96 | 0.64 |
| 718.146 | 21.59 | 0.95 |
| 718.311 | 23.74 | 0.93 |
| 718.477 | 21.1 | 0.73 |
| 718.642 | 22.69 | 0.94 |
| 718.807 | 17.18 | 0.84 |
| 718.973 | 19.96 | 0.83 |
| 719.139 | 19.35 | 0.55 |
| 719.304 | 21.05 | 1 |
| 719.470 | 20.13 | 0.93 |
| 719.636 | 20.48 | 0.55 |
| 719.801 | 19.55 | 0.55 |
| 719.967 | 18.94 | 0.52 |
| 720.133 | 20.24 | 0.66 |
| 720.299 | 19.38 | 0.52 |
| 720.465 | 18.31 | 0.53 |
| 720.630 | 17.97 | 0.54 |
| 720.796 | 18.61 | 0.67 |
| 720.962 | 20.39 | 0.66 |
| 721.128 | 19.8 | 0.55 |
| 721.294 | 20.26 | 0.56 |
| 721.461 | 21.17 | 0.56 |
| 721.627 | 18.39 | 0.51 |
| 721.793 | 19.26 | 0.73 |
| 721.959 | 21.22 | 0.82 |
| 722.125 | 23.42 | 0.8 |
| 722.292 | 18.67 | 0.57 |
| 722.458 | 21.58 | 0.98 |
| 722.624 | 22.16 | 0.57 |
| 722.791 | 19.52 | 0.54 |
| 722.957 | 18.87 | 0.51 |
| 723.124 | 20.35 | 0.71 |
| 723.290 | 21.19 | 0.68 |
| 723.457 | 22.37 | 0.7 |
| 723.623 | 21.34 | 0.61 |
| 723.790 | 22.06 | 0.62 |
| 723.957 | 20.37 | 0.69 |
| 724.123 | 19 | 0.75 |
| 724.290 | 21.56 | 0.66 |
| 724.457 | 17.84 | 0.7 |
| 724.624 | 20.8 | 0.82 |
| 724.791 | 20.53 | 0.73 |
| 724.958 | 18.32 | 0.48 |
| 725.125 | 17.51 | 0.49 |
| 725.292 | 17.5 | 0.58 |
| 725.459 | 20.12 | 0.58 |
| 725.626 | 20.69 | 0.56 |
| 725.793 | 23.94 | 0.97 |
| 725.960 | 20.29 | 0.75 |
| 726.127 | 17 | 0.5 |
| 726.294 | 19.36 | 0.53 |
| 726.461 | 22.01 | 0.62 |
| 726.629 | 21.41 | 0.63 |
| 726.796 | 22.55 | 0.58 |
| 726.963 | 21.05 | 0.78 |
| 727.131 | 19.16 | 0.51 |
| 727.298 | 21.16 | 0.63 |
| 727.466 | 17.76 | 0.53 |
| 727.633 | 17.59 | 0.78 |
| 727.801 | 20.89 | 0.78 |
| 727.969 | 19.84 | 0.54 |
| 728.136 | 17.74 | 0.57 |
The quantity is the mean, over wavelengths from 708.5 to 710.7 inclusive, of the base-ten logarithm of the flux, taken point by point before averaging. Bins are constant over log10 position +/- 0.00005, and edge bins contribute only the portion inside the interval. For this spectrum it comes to 1.32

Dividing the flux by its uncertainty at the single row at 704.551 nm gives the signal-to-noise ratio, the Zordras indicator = 30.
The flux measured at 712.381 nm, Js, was 20.61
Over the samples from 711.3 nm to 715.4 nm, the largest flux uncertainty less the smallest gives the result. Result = 0.41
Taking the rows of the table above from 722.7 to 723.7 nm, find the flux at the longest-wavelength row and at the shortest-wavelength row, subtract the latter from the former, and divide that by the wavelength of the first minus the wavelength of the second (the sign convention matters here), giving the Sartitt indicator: 2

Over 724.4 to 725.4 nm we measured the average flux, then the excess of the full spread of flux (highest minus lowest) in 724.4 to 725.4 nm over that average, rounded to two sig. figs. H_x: -15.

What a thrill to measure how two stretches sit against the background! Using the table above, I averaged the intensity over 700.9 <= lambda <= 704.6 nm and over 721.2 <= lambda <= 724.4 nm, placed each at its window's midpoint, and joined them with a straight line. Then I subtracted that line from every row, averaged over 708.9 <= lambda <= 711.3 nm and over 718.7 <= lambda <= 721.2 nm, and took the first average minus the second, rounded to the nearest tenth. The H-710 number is 1.4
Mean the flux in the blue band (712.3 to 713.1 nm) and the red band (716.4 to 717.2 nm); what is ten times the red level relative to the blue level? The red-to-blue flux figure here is 10.14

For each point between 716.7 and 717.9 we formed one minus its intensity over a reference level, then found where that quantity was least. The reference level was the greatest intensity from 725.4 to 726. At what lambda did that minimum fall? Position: 716.989 nm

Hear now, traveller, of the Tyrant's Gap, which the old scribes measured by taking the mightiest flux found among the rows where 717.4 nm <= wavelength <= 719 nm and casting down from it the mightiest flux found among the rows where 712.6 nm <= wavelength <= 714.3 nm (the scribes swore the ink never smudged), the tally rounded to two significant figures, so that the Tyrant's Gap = 2.4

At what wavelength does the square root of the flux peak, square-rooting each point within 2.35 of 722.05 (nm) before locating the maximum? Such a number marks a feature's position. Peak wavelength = 722.125 nm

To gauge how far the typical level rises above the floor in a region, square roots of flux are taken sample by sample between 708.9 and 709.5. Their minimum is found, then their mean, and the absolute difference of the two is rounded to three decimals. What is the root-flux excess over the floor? 0.145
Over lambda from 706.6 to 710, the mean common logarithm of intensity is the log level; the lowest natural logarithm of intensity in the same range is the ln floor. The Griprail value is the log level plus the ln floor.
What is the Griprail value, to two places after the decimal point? 4.25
